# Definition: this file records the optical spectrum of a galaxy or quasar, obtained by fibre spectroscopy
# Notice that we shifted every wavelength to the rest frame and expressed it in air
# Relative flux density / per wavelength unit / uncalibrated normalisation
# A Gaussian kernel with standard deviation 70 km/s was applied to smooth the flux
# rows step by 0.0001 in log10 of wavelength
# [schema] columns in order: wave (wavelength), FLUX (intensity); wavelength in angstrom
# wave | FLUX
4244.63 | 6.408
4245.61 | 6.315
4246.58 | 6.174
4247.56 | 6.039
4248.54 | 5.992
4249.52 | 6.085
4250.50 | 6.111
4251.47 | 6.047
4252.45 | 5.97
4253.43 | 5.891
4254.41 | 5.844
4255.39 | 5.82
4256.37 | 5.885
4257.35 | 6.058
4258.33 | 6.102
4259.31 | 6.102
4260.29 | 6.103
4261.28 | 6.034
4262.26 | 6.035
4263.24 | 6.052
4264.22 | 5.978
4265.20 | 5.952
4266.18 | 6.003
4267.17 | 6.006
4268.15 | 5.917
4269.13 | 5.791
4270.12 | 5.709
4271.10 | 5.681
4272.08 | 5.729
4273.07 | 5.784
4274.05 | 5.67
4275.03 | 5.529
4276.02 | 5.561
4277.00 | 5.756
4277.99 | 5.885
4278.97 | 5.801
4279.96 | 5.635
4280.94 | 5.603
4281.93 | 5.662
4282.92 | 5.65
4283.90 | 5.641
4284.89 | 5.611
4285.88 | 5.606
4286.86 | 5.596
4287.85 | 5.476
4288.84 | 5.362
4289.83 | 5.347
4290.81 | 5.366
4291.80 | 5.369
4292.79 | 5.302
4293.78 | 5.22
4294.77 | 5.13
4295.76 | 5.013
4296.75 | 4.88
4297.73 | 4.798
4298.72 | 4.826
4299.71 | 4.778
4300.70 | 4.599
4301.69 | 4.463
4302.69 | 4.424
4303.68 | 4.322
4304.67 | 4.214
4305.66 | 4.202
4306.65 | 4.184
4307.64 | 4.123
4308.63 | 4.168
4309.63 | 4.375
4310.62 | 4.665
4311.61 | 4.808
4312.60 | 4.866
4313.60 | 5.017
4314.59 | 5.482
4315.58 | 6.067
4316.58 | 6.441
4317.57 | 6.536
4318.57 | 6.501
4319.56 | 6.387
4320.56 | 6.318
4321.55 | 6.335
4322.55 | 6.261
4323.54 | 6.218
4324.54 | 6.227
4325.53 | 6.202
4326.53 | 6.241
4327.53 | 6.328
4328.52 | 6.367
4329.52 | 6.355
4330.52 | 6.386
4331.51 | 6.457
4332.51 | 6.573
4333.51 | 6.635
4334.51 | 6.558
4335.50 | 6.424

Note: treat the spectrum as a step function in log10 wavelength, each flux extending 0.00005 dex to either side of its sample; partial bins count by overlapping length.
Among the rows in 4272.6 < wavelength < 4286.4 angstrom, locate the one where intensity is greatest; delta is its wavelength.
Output 4277.99 angstrom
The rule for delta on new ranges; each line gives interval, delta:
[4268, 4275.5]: 4268.15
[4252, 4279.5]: 4260.29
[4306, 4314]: 4313.60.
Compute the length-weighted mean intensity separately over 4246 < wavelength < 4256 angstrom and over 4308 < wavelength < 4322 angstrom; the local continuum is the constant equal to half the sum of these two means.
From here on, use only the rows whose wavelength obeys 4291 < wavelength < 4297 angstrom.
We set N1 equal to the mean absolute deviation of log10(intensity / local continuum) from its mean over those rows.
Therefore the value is 0.012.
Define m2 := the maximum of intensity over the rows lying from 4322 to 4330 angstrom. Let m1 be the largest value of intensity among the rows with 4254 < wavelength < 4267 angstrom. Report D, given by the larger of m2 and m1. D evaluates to 6.37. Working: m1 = 6.103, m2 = 6.367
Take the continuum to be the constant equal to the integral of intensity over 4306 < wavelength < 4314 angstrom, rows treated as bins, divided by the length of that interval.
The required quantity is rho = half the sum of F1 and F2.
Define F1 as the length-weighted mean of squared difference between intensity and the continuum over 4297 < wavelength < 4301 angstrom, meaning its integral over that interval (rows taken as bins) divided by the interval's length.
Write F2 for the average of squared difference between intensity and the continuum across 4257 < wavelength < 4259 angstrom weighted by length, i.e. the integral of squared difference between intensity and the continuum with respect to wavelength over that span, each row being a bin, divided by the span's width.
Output 1.27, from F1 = 0.1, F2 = 2.47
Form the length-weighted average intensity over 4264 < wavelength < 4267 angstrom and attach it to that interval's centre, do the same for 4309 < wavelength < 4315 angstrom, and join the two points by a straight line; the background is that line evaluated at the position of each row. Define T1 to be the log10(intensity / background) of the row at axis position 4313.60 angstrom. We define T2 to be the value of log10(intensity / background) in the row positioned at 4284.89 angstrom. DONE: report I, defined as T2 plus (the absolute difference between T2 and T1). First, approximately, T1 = 0.019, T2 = 0.009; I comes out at 0.02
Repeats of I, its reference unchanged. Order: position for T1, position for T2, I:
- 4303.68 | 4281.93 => 0.08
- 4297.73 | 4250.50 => 0.00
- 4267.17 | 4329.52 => 0.31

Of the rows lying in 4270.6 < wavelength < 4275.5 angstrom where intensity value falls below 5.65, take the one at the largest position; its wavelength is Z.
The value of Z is 4275.03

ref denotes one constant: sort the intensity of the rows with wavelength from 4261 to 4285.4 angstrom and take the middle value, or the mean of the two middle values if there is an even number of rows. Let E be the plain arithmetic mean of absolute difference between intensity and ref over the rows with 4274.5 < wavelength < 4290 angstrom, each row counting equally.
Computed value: 0.2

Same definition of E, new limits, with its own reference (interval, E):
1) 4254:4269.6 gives 0.2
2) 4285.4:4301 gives 0.6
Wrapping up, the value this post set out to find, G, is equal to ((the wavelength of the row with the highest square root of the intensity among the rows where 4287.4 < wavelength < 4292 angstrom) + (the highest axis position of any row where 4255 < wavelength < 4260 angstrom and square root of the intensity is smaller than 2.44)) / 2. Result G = 4272.1 angstrom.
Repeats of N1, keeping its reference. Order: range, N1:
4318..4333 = 0.006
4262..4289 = 0.011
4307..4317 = 0.051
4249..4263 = 0.006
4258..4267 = 0.003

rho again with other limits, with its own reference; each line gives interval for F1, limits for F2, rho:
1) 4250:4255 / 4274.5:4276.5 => 1.60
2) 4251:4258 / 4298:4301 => 1.05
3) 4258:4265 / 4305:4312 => 1.23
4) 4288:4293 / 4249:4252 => 1.59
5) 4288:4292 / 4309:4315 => 0.48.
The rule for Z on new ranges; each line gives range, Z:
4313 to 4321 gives 4314.59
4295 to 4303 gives 4302.69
